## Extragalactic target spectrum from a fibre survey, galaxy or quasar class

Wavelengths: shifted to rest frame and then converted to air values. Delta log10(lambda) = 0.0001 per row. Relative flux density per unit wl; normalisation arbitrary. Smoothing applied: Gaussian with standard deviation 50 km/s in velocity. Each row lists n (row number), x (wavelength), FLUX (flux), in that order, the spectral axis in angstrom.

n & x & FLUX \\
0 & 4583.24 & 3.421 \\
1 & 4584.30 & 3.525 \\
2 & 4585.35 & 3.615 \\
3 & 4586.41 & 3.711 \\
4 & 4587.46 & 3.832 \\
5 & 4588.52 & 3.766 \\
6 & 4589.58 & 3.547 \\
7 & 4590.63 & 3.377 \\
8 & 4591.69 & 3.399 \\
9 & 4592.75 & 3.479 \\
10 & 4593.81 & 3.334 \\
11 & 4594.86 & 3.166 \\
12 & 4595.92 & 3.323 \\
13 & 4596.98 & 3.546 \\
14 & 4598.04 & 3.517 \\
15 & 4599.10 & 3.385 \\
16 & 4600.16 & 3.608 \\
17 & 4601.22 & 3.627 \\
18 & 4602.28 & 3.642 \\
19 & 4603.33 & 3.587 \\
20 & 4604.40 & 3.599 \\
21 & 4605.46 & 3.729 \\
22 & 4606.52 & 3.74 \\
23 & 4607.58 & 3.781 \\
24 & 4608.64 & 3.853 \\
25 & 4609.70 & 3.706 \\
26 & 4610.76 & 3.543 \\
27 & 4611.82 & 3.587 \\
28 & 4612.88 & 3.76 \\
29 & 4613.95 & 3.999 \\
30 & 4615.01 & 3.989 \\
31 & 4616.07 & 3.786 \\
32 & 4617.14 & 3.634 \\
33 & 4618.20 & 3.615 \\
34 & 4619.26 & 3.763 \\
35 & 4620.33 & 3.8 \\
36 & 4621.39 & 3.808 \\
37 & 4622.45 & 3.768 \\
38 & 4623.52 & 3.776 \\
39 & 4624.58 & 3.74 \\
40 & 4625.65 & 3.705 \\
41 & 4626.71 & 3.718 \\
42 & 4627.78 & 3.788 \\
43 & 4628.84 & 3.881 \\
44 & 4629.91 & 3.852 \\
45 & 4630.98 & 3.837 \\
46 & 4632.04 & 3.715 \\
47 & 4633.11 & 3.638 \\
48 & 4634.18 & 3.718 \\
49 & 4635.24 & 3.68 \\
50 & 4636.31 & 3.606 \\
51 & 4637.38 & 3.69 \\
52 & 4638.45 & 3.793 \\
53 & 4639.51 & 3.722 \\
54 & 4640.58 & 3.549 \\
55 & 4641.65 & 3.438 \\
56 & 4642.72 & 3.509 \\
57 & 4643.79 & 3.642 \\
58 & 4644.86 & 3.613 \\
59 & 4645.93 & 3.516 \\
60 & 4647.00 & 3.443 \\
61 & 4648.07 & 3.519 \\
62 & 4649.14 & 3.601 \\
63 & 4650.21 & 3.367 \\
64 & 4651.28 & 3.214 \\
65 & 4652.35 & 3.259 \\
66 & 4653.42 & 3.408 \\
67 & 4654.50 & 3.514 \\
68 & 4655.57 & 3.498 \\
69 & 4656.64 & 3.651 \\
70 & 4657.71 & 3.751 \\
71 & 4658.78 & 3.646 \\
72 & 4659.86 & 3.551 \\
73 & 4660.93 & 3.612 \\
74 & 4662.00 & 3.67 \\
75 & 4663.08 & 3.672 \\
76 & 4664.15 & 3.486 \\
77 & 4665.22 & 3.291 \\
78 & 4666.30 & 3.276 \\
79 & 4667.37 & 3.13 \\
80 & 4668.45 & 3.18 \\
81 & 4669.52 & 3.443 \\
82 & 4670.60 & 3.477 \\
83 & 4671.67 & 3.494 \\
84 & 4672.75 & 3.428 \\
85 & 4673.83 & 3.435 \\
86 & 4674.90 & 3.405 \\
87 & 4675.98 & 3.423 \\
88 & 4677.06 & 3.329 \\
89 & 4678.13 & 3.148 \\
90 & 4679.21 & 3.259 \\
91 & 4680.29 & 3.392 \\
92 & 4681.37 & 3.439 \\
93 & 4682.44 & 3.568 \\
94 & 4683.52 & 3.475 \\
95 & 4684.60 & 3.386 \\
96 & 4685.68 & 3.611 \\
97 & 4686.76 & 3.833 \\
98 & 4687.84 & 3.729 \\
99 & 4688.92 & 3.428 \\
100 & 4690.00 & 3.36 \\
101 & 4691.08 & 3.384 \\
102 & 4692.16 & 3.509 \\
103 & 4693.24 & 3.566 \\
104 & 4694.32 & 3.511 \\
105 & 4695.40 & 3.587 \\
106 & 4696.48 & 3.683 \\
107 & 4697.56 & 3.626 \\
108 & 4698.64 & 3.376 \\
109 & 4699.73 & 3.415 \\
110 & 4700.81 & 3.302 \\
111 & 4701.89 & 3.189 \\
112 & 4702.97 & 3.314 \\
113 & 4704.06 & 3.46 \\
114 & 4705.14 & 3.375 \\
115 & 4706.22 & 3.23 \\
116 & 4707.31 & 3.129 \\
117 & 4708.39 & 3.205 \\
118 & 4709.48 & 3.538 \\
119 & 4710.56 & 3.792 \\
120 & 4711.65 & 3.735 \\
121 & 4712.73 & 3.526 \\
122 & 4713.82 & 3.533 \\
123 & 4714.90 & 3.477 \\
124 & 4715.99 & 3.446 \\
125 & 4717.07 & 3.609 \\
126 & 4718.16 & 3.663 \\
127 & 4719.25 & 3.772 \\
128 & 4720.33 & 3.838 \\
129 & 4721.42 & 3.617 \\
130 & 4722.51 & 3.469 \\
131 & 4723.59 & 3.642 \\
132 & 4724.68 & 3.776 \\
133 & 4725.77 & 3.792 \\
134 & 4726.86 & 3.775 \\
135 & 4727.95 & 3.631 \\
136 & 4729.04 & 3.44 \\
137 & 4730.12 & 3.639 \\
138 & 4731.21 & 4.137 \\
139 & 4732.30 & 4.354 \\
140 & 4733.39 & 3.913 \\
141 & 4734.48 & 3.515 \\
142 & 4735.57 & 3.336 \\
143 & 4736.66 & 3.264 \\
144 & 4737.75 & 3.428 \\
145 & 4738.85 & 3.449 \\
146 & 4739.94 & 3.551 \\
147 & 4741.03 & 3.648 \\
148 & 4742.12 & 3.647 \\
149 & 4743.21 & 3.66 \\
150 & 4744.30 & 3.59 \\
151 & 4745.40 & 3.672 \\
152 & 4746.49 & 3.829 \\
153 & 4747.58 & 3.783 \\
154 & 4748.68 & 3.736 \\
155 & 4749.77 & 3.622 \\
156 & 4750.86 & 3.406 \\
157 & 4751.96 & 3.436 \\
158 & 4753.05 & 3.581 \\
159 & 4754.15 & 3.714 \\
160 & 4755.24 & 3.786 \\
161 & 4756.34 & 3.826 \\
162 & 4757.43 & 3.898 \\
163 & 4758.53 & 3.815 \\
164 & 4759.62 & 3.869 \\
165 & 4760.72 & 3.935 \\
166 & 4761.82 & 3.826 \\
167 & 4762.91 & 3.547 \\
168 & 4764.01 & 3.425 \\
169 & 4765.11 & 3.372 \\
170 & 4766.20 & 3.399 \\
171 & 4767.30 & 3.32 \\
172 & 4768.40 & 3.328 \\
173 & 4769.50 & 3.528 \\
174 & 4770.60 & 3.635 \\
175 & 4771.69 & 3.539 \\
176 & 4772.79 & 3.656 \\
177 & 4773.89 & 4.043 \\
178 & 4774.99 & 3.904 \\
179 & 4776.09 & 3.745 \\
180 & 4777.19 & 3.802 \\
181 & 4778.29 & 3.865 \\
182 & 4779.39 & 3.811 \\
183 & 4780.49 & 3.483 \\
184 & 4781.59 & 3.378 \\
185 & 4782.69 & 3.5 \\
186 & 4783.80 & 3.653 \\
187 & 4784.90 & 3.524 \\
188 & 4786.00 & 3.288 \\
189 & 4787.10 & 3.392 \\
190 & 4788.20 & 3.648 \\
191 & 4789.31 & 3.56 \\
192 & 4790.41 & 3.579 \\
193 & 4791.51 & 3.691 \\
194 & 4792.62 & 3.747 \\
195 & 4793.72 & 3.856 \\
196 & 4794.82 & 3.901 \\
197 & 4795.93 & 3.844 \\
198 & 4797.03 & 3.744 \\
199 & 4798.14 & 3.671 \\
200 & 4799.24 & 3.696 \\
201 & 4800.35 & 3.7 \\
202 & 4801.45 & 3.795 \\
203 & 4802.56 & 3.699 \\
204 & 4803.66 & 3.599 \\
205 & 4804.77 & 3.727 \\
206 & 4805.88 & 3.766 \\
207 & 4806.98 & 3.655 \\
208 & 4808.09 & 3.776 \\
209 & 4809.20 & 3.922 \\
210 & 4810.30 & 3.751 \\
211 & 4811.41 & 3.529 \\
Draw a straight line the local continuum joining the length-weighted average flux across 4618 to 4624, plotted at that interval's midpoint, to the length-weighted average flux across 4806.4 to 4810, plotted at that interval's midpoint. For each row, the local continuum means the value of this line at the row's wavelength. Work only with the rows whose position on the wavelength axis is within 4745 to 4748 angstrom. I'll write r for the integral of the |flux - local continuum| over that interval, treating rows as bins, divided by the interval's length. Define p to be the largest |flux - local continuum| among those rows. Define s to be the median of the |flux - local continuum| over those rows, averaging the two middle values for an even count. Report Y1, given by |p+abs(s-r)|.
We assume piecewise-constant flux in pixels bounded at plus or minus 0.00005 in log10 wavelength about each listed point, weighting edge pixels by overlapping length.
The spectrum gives 0.11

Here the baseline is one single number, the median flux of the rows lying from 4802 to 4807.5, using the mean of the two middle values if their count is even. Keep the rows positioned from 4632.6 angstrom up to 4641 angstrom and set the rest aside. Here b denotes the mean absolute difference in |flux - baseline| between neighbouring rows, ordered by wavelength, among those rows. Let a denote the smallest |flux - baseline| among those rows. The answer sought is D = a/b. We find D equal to 0.1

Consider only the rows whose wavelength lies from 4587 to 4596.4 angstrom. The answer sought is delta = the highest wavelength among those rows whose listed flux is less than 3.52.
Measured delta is 4595.92 angstrom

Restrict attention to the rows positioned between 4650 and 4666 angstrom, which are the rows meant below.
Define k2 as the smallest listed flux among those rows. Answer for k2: 3.214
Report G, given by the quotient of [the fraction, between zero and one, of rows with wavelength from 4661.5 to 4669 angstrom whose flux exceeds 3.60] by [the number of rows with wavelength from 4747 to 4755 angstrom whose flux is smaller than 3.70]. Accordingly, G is 0.071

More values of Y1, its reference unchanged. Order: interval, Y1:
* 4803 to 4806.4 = 0.22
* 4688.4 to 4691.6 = 0.42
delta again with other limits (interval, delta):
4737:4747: 4738.85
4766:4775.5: 4768.40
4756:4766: 4765.11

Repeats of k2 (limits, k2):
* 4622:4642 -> 3.438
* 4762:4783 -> 3.32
